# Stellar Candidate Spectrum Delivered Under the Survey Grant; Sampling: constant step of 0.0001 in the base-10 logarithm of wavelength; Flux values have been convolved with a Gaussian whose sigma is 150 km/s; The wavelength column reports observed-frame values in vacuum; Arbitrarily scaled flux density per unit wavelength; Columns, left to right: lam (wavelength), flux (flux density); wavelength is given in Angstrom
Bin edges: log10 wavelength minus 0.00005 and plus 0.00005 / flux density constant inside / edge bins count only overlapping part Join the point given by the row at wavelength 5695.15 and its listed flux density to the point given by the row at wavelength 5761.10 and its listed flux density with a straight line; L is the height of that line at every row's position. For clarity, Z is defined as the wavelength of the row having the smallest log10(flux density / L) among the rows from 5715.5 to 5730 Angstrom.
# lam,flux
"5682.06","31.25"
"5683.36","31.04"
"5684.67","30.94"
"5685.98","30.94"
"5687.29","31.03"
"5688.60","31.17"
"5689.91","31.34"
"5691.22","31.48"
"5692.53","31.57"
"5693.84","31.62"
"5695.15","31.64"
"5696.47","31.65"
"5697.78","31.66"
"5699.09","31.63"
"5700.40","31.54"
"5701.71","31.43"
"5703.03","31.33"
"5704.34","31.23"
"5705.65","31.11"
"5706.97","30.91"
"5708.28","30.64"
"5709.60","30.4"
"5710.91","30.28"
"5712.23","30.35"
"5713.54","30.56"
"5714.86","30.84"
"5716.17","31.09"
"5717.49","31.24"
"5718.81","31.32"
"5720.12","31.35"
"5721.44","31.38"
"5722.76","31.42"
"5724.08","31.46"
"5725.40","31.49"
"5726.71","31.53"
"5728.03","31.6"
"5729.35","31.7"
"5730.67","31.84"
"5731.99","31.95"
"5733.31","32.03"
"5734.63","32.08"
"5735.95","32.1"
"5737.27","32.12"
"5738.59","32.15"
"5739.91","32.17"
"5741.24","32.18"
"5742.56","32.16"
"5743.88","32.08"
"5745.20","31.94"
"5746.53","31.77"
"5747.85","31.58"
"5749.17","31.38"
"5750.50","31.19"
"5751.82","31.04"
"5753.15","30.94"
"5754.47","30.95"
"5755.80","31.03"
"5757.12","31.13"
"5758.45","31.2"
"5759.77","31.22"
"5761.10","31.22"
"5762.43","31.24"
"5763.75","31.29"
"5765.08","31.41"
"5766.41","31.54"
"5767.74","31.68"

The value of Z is 5716.17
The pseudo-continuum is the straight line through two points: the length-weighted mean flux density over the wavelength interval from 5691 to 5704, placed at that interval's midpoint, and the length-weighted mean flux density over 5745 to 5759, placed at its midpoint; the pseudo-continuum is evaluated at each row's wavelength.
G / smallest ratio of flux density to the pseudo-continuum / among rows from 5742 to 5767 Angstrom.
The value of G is 0.990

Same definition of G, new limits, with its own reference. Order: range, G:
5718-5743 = 0.996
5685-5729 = 0.962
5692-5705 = 0.991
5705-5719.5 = 0.962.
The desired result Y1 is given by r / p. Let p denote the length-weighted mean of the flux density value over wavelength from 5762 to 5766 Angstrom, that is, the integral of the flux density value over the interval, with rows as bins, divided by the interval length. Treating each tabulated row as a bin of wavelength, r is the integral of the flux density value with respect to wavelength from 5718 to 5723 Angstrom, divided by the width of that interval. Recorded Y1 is 1.00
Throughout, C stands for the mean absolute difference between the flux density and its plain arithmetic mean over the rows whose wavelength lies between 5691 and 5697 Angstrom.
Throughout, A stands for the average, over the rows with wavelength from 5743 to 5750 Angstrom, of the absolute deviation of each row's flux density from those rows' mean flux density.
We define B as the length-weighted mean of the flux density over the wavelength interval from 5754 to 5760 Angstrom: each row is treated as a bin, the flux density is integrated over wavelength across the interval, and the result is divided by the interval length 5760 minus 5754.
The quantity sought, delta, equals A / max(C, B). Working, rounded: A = 0.22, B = 31.1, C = 0.05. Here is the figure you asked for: 0.0069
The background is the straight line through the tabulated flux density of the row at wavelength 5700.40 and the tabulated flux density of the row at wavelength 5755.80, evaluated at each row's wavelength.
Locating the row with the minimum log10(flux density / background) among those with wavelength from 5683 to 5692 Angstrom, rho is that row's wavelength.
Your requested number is 5684.67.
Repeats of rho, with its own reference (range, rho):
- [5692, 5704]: 5703.03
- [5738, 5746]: 5745.20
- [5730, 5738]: 5730.67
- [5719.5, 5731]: 5720.12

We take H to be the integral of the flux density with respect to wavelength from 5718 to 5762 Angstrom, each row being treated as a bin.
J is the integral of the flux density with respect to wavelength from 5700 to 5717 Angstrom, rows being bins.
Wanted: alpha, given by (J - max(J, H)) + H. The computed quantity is 525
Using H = 1390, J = 525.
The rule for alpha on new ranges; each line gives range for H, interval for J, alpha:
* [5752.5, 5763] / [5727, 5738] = 327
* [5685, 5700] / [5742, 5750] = 254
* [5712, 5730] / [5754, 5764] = 312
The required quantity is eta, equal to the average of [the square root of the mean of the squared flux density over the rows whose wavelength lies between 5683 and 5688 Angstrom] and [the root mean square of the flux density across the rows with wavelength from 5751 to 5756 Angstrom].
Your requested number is 31.0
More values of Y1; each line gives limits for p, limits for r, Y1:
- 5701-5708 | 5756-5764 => 1.00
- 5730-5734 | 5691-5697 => 0.99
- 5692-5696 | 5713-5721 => 0.98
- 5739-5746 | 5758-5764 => 0.97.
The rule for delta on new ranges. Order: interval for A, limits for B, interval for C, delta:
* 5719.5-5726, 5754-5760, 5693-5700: 0.0014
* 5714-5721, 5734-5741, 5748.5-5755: 0.0051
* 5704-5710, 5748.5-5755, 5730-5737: 0.0087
